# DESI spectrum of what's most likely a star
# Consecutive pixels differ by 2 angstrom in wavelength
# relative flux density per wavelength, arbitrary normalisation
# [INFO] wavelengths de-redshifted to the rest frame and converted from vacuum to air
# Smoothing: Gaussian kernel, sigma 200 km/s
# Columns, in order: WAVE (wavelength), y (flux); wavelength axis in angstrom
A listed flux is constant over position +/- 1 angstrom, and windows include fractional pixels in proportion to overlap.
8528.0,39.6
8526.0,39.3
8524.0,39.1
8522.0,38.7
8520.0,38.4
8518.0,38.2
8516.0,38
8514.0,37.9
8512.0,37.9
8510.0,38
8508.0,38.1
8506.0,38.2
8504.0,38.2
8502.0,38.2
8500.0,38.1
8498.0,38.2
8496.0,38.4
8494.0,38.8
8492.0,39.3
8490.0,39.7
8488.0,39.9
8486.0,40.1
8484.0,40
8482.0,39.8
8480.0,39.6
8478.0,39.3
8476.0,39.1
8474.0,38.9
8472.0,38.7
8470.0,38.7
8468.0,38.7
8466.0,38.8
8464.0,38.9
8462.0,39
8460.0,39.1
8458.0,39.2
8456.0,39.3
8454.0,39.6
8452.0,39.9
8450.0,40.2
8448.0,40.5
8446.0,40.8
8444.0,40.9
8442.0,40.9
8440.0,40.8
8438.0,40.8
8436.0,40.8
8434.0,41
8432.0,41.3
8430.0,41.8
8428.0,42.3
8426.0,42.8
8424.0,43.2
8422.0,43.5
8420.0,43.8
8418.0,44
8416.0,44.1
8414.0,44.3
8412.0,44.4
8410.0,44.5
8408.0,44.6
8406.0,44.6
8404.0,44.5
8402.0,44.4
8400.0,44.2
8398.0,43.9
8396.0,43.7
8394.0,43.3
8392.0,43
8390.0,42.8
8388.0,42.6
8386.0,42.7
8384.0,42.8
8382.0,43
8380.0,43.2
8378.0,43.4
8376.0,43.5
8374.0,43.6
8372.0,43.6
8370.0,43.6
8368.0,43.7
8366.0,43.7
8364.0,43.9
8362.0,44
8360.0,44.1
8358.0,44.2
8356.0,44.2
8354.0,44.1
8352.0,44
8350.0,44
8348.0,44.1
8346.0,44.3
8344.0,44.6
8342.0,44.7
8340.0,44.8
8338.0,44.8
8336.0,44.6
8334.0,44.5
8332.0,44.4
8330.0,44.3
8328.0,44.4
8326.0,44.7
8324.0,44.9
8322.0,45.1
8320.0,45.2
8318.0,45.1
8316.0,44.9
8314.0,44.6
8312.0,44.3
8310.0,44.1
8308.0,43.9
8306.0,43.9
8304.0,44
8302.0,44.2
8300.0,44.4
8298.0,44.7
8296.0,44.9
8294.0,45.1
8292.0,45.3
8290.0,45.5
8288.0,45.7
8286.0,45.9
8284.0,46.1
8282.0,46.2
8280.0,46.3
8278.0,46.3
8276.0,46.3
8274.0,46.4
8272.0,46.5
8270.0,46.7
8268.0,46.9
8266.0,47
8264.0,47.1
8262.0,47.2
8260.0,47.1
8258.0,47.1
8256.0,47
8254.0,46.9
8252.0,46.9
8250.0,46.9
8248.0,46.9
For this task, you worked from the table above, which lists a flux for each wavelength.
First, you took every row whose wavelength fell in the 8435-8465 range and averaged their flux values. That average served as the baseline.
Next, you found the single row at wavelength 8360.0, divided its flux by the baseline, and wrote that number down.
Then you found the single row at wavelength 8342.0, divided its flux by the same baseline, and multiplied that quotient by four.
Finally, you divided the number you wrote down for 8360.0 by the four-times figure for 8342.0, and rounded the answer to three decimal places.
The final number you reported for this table 0.247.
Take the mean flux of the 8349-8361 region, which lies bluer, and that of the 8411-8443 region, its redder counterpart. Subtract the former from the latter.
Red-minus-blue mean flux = -1.6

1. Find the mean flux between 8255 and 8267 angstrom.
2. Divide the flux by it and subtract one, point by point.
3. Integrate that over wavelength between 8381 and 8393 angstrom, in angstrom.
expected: -1.09 angstrom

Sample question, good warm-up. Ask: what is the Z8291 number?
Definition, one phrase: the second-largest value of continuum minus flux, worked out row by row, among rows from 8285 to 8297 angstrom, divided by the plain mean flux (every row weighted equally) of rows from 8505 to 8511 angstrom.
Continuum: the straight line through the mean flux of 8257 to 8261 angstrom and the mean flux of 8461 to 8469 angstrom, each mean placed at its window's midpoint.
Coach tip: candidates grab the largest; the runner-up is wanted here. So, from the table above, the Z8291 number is 0.02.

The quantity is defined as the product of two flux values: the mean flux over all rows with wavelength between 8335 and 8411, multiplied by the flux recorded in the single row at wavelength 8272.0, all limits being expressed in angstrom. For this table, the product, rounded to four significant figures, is 2040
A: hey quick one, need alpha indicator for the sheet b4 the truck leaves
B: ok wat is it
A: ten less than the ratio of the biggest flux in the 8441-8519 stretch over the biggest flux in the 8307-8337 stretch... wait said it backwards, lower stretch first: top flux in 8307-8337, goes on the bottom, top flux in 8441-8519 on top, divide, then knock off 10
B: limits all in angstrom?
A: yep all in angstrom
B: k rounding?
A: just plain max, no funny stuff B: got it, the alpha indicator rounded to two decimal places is -9.10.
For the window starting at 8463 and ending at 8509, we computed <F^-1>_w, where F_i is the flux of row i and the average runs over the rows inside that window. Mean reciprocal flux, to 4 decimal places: 0.0257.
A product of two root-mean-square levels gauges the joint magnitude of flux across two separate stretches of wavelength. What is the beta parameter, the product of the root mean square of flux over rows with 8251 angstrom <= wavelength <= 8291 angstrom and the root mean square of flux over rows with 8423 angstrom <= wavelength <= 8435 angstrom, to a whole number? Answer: 1959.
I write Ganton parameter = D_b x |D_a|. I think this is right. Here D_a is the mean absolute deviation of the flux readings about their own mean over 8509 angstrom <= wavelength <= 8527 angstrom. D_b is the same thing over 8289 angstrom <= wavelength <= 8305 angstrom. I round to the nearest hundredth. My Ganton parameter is 0.19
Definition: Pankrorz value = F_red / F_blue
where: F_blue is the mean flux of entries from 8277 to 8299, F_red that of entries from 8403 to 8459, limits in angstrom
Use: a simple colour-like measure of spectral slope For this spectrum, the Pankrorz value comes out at 0.92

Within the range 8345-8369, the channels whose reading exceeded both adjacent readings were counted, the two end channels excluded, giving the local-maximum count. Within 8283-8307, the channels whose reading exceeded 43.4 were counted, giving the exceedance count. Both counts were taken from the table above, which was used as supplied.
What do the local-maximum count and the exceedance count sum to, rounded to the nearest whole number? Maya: 12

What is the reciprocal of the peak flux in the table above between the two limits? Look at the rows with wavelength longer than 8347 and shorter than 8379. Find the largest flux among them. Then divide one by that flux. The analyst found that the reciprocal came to 0.0226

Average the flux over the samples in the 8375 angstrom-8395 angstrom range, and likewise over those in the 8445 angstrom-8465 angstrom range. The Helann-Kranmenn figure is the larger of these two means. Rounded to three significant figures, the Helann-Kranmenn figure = 43.0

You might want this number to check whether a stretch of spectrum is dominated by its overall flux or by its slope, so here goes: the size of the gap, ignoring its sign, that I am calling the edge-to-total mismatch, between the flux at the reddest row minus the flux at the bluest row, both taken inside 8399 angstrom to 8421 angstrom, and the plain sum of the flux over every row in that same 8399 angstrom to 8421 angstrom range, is 488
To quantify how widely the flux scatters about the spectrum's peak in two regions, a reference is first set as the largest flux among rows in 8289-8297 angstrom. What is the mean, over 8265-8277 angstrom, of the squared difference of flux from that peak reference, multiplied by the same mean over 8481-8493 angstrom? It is 44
